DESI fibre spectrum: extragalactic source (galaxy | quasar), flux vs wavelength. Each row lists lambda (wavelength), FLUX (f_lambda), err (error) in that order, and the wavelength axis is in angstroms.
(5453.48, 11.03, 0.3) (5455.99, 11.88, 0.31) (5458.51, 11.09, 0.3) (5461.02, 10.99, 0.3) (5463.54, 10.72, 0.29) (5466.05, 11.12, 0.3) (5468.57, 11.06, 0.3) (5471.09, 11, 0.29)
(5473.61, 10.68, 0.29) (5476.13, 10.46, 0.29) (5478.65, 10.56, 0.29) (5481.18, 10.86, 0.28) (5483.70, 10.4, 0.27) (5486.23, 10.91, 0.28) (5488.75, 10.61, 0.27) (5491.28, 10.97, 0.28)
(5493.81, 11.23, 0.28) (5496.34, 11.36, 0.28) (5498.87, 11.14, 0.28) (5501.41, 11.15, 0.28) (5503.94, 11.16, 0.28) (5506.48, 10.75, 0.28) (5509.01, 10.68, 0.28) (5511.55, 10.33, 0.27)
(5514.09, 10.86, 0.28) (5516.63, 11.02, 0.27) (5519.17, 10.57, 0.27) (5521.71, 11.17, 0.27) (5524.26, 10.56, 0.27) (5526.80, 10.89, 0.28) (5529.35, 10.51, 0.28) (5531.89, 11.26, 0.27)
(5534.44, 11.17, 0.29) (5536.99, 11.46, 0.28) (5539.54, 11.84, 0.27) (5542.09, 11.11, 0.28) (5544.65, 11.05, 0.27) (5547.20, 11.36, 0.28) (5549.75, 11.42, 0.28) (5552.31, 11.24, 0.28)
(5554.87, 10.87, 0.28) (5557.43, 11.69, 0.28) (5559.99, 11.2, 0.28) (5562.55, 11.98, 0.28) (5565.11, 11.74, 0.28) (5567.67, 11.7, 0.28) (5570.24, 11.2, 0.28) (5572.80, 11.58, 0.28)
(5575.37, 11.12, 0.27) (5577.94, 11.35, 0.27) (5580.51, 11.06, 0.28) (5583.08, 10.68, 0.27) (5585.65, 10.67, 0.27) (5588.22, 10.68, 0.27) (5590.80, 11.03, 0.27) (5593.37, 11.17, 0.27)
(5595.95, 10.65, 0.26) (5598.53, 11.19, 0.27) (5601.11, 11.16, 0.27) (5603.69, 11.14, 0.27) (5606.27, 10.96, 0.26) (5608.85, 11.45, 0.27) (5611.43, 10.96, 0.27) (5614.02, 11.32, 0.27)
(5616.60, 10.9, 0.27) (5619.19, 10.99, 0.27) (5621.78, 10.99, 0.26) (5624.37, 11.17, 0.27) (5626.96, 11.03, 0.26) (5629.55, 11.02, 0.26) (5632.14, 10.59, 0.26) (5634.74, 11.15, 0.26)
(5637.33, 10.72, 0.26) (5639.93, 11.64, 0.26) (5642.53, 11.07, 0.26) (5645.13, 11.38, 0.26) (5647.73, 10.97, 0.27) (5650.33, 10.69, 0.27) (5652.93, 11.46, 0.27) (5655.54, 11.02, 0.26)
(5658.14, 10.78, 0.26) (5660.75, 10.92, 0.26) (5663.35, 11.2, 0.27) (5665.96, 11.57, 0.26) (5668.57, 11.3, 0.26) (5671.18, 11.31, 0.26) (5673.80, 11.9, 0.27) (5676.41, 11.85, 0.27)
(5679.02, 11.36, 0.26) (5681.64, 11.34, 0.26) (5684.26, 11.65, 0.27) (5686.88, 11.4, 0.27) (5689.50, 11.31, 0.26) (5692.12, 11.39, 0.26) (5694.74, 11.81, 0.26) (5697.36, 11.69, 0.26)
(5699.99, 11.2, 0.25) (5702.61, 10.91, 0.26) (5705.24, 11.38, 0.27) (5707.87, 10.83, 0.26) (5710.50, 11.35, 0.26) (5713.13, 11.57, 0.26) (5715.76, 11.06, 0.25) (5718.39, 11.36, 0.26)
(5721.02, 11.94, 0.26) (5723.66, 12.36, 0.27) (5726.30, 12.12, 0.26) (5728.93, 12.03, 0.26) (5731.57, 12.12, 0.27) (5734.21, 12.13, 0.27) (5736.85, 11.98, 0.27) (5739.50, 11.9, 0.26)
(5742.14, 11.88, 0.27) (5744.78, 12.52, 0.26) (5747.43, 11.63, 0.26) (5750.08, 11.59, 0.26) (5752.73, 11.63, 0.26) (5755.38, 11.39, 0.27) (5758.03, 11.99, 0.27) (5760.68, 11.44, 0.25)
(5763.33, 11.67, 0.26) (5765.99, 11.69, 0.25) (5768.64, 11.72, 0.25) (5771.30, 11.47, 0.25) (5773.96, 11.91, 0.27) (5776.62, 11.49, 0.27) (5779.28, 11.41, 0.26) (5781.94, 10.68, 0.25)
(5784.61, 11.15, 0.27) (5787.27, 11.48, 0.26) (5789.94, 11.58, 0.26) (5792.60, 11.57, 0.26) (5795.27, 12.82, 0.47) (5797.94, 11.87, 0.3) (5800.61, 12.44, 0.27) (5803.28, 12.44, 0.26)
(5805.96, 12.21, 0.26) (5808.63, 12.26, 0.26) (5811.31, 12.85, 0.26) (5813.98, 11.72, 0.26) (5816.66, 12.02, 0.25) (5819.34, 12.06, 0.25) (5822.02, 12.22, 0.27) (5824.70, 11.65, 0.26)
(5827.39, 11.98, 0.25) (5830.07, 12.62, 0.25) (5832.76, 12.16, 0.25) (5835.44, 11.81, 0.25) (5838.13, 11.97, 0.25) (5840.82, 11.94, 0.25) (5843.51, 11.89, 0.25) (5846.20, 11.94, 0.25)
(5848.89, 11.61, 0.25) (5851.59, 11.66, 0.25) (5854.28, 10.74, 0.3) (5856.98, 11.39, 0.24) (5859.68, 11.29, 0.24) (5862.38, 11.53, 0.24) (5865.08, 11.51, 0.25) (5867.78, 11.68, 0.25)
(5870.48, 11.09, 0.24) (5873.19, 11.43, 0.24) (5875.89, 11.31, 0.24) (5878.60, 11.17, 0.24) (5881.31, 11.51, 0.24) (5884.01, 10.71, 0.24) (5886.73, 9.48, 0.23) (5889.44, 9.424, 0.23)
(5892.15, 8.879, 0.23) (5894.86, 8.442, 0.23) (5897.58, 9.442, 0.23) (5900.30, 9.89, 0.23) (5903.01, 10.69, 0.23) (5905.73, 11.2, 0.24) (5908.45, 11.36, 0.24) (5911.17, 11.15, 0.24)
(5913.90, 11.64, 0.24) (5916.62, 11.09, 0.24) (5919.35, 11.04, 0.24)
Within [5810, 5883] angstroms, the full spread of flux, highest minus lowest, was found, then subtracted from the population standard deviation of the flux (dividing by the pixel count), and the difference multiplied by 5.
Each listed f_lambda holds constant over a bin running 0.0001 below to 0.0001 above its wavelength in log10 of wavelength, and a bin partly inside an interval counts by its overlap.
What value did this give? -8.3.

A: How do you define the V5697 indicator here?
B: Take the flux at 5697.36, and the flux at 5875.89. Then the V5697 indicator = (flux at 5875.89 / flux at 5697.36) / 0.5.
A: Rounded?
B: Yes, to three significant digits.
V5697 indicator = 1.93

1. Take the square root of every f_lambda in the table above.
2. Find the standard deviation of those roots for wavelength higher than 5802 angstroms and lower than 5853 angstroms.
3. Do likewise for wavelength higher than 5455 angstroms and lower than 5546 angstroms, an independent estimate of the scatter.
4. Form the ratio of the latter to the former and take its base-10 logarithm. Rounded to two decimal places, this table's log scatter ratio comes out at 0.06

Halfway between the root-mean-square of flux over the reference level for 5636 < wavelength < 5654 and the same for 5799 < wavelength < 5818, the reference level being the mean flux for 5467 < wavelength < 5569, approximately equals 1.06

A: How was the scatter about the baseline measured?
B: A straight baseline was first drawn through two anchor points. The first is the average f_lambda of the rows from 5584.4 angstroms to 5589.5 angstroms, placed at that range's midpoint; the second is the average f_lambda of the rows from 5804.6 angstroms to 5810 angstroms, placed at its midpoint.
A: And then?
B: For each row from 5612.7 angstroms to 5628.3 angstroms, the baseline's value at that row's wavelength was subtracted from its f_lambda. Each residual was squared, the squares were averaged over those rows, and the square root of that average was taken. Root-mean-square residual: 0.21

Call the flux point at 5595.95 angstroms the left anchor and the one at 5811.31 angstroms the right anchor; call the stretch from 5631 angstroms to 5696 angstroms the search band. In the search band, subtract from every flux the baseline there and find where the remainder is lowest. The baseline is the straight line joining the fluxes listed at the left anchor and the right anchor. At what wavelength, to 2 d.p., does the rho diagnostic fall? 5650.33 angstroms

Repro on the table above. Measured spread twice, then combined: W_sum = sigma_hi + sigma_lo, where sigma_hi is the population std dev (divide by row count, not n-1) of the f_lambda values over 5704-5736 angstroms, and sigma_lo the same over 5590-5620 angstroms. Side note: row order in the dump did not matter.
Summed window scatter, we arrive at 0.67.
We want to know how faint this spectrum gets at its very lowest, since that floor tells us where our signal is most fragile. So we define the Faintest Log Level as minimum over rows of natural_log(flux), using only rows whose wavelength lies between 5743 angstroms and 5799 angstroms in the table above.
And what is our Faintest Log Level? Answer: 2.37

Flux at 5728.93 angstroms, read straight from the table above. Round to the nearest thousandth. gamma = 12.030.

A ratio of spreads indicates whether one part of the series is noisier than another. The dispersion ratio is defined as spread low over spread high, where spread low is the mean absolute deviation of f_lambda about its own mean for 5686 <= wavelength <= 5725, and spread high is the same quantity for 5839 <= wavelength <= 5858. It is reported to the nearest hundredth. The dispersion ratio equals 0.96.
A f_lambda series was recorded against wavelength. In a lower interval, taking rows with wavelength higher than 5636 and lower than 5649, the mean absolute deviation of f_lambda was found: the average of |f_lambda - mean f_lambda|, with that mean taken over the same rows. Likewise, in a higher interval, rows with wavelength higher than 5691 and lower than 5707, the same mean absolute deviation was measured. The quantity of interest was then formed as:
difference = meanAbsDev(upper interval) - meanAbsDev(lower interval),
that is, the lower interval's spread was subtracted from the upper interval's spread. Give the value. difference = -0.05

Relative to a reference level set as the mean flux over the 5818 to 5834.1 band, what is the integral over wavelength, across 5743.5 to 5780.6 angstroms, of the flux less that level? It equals -16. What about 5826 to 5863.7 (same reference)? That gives -14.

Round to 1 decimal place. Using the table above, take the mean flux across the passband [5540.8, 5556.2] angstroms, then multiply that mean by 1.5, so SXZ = 16.8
